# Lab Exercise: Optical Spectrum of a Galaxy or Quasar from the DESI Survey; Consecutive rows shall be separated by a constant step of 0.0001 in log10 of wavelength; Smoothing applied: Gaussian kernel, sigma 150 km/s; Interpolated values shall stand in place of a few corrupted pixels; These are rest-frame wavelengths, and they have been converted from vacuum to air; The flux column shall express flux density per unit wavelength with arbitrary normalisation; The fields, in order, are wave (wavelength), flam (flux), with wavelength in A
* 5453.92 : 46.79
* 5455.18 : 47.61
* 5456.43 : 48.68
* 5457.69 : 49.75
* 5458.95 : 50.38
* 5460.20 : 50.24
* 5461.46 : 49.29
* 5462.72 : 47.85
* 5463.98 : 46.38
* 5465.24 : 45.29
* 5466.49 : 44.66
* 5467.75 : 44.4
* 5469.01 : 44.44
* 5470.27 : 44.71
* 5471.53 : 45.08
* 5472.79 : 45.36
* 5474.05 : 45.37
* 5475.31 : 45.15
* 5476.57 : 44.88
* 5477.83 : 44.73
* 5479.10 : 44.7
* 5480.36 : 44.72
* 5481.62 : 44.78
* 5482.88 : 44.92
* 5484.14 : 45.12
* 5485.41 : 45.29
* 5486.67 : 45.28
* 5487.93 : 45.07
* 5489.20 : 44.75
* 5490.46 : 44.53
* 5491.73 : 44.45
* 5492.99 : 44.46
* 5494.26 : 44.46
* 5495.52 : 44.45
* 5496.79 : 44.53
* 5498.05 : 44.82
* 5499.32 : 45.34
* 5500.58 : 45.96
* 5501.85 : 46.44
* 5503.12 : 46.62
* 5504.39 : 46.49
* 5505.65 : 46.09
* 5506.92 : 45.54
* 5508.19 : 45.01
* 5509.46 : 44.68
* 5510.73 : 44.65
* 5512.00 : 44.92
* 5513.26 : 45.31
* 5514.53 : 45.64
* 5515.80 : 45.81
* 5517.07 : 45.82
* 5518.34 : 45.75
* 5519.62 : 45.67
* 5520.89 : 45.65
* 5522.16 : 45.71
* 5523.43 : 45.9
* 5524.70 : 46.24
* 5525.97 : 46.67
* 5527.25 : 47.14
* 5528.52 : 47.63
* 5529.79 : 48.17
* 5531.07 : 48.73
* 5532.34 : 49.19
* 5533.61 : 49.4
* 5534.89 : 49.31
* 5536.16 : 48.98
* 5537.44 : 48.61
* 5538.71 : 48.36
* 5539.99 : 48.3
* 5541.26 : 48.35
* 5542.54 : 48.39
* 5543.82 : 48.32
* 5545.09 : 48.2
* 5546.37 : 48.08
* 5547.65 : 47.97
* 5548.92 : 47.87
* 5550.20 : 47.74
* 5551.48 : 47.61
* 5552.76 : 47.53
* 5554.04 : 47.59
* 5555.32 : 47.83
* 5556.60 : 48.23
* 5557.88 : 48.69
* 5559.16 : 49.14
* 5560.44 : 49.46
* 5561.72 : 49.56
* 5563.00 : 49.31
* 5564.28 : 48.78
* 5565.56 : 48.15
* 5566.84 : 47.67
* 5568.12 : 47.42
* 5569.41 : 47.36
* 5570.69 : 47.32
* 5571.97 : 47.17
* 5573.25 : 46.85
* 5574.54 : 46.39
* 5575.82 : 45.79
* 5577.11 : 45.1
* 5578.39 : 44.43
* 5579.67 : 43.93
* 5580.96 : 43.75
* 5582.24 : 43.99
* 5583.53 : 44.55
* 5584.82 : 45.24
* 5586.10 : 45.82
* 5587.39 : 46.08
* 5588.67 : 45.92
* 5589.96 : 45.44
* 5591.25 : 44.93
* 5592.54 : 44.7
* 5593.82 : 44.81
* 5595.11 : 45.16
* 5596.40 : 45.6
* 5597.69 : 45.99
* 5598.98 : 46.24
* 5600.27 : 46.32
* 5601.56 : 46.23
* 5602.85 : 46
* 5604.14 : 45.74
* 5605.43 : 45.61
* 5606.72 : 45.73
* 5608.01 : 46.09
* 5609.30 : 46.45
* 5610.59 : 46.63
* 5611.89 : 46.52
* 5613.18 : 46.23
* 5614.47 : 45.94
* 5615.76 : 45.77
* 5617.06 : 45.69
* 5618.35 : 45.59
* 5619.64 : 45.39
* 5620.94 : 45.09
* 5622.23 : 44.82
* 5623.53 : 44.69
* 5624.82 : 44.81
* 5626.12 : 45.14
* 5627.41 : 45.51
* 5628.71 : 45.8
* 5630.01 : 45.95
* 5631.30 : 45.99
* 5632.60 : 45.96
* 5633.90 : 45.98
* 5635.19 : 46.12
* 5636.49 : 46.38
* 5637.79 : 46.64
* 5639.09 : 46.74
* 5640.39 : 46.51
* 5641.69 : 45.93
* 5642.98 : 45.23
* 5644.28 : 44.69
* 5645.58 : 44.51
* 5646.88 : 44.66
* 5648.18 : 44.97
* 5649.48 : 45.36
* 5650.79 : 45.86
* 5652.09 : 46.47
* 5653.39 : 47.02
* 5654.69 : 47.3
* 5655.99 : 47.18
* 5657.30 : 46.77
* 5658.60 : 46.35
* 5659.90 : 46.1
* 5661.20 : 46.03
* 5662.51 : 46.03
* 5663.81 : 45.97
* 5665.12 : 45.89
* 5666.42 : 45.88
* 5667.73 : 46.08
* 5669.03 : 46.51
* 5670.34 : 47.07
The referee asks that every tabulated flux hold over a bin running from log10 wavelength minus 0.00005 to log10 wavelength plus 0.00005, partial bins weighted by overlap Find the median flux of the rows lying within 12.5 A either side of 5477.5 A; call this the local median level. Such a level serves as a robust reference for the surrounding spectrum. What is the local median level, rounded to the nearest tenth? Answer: 44.9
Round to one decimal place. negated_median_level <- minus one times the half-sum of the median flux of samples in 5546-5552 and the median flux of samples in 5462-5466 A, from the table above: -47.1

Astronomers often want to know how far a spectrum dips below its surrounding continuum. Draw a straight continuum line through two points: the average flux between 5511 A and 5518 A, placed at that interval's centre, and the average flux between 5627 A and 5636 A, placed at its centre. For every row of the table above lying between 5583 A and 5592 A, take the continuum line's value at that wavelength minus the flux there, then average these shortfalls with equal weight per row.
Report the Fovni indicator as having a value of 0.3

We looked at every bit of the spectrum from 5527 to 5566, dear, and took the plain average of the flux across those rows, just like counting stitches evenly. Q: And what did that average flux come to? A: 48.4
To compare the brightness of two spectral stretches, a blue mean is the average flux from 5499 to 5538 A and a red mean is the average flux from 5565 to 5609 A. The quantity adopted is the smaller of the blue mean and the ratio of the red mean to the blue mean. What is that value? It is 0.98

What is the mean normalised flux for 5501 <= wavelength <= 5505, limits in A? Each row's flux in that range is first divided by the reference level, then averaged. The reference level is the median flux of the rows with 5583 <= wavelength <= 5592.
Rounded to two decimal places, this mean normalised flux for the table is 1.02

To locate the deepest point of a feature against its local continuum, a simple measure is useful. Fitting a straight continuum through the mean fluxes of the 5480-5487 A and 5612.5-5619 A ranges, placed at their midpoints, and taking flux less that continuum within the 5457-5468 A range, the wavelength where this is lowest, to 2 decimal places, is 5467.75 A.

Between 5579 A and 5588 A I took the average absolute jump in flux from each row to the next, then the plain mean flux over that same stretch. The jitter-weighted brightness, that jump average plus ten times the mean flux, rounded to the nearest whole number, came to 448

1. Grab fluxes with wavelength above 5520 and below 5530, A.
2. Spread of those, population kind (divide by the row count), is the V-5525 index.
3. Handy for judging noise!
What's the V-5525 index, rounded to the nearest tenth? 0.9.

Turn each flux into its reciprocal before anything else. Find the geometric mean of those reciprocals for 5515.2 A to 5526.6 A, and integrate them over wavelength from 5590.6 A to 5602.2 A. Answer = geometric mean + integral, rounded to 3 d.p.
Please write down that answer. 0.276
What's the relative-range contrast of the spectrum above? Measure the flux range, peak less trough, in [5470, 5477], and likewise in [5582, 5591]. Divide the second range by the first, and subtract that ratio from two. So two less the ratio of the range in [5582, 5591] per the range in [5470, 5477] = -1.2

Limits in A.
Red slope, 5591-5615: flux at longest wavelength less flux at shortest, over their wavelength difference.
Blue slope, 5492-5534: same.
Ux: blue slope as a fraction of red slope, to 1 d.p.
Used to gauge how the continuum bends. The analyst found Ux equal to 2.8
